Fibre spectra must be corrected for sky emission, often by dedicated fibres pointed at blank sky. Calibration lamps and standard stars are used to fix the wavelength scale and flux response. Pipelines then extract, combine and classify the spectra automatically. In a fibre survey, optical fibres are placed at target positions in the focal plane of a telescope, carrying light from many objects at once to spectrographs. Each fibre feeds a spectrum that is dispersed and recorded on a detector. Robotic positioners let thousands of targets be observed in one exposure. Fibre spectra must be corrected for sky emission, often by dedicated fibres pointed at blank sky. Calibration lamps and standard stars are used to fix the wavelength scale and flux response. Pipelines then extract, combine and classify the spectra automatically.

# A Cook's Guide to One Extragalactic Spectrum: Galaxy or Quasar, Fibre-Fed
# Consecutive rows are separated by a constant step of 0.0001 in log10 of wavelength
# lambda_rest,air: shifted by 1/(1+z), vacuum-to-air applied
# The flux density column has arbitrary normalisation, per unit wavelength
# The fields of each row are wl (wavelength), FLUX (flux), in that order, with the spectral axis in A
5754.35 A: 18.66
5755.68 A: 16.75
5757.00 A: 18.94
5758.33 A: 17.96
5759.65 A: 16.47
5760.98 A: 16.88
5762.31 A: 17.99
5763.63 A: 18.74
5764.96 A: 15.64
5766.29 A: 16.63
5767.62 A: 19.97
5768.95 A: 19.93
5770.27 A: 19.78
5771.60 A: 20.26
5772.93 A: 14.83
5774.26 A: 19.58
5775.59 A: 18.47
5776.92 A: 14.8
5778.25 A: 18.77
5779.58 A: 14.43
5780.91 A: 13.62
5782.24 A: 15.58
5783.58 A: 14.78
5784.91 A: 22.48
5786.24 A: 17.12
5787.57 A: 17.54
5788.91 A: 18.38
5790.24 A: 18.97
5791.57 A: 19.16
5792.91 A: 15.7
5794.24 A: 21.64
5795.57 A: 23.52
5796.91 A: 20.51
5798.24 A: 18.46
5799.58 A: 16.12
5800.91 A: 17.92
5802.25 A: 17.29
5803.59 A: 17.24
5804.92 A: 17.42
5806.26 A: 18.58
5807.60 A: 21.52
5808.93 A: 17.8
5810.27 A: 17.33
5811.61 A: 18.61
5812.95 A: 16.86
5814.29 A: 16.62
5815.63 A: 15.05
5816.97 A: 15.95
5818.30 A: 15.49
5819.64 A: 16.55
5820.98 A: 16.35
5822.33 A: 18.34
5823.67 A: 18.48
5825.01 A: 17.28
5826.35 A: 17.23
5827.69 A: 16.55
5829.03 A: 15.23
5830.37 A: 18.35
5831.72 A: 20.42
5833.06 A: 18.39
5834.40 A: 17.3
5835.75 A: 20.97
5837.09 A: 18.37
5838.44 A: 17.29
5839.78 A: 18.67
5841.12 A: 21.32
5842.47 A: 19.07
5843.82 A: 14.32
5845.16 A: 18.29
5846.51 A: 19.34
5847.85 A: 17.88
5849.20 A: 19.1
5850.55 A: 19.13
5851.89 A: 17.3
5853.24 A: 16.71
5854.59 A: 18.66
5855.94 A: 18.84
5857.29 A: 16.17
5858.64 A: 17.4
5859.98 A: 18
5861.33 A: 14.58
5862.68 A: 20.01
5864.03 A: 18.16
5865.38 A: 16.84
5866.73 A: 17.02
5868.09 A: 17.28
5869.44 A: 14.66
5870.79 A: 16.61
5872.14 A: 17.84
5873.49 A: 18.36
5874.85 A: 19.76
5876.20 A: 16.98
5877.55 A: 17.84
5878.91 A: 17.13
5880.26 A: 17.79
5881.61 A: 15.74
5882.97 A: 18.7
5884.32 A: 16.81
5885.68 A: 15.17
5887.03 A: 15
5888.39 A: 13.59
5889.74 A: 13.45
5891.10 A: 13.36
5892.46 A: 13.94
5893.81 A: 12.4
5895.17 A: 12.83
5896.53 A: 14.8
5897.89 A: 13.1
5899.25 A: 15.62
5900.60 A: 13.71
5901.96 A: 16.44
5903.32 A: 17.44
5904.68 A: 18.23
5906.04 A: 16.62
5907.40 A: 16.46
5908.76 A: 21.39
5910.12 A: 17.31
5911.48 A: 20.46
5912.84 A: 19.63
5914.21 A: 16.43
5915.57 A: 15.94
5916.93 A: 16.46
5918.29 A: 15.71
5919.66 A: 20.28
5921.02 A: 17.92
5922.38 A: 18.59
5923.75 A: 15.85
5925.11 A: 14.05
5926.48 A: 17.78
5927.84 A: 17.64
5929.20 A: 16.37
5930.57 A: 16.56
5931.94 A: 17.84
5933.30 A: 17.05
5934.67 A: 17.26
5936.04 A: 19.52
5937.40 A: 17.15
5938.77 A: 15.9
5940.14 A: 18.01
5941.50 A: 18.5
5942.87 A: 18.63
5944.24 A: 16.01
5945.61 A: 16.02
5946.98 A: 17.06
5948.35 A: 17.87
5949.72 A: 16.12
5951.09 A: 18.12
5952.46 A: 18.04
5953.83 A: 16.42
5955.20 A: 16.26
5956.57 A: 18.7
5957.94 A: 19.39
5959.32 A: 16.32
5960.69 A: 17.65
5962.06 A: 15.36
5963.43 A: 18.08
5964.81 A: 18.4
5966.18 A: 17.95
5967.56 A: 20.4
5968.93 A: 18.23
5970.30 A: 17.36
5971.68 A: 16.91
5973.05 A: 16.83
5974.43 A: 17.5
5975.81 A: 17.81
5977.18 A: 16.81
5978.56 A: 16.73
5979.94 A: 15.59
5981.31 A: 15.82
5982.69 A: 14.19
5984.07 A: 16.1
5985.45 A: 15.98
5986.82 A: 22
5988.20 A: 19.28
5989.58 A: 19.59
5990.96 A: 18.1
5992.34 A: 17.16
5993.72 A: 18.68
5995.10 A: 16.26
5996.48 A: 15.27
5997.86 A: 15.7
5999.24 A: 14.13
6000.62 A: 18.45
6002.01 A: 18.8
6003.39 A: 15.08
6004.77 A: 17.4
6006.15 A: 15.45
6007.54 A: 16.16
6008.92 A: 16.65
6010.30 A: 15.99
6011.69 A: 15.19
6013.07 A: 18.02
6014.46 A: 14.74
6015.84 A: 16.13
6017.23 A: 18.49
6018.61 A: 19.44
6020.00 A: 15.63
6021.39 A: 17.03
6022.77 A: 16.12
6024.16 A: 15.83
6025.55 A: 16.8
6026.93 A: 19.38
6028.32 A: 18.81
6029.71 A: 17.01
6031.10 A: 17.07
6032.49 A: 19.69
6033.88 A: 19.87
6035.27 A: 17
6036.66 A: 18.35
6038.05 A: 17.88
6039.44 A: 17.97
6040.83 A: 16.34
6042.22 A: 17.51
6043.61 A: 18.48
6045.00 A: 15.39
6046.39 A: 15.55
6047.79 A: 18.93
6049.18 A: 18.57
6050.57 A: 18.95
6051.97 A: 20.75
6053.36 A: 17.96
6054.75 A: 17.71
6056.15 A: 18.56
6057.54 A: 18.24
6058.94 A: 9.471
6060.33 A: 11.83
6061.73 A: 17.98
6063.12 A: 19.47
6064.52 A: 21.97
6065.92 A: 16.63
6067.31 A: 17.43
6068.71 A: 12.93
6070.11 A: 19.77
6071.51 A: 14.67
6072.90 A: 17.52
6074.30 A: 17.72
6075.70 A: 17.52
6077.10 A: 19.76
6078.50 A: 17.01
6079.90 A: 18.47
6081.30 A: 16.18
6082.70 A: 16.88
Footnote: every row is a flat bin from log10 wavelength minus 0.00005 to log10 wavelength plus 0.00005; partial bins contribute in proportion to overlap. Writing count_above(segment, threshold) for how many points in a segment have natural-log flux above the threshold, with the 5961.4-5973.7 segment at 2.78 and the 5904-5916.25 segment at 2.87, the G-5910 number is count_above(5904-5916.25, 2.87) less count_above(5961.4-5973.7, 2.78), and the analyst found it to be -4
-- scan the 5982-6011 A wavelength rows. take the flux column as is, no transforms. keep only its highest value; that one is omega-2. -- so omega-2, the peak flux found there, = 22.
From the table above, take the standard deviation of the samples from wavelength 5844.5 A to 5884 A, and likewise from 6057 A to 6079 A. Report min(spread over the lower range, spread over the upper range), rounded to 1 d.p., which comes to 1.3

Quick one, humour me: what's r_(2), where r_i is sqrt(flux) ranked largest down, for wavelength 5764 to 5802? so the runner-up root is 4.74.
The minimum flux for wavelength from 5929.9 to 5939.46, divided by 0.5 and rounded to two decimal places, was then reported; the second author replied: 31.80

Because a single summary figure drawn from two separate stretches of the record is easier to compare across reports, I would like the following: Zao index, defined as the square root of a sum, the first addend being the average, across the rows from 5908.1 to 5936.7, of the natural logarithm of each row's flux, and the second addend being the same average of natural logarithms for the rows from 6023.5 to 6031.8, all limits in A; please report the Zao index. 2.39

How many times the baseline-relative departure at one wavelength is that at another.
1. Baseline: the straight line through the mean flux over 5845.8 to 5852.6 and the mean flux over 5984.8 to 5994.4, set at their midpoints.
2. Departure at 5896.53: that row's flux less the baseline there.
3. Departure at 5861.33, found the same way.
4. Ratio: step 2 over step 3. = 1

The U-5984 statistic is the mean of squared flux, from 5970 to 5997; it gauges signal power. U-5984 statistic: 299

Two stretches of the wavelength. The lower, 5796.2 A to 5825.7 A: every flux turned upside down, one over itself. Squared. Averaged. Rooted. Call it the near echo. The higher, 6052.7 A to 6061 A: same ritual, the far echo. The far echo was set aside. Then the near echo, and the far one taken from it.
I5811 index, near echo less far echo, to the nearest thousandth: -0.014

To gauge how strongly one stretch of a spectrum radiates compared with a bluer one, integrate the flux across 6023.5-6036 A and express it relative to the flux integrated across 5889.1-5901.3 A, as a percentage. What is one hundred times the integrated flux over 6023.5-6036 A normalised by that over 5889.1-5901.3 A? 134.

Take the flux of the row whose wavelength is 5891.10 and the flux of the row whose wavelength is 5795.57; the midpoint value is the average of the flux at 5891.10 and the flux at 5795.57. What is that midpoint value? 18.4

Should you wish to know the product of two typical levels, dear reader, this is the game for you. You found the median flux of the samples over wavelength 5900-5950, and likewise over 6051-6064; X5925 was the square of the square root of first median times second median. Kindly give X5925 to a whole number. 308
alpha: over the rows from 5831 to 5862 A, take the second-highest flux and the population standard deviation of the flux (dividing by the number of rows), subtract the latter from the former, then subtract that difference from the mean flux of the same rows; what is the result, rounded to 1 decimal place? -1.1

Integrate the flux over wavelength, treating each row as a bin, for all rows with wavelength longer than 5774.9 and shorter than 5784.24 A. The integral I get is 147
